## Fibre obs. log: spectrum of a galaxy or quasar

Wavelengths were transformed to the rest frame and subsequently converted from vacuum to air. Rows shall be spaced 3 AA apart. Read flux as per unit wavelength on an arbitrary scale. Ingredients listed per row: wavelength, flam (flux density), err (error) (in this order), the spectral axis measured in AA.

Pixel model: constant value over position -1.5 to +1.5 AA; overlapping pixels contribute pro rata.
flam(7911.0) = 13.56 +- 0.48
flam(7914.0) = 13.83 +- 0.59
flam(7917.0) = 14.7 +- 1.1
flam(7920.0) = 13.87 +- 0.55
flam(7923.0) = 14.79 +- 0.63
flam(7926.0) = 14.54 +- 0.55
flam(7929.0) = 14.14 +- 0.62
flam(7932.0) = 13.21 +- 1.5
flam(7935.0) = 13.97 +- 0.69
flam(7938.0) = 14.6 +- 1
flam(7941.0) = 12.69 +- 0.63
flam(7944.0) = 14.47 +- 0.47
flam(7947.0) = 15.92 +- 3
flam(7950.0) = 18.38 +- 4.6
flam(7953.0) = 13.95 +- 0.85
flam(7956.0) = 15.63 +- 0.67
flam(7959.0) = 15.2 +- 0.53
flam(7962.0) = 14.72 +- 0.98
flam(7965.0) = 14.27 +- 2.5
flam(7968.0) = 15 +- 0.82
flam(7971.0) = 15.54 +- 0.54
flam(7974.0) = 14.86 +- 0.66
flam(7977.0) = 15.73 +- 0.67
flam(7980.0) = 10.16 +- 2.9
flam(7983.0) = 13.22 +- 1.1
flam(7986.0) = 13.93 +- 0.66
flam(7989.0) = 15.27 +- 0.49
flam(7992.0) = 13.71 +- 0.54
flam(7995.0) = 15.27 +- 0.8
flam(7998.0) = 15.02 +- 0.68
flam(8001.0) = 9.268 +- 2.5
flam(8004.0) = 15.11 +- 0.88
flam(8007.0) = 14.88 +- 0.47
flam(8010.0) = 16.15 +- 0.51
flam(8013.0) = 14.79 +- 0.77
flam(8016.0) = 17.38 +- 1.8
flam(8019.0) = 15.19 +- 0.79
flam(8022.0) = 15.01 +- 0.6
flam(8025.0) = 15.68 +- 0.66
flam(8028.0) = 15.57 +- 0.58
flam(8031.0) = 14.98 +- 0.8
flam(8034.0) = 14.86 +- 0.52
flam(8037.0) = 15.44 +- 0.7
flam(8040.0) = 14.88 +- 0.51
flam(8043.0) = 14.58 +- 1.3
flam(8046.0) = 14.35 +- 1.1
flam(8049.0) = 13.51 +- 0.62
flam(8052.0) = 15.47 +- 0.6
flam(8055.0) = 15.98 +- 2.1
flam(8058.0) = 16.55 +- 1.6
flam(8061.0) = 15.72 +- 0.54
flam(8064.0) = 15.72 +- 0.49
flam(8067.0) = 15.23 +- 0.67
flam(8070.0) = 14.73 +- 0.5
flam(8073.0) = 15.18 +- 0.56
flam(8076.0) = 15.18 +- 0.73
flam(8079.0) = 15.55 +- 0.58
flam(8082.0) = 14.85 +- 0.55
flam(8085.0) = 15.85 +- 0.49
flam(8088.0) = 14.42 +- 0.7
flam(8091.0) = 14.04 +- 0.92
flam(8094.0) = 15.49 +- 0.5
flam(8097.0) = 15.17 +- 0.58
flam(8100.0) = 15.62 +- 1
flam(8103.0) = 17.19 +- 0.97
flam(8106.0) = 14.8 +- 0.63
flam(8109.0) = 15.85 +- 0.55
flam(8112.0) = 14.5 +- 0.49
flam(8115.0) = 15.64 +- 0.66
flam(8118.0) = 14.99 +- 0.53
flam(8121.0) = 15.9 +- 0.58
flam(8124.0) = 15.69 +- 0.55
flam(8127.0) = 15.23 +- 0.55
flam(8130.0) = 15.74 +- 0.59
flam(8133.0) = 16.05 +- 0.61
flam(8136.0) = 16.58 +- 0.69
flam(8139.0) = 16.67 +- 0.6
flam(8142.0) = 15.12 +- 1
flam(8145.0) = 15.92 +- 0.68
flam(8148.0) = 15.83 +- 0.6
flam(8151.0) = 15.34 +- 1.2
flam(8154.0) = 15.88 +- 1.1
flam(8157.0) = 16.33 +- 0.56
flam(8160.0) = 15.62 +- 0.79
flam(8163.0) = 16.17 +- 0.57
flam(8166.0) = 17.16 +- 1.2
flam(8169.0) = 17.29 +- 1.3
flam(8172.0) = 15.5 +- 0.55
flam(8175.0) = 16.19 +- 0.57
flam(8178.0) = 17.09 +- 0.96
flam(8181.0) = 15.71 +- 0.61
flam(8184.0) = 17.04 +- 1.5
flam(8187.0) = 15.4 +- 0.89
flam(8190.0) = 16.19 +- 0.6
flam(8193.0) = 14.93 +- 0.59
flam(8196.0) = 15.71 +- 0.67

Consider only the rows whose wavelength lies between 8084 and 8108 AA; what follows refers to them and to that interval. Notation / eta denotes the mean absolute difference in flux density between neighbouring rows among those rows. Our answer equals 1.1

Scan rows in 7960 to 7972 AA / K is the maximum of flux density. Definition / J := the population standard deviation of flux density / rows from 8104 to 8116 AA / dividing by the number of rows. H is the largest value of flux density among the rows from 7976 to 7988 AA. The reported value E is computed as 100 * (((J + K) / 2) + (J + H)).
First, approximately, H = 15.73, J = 0.56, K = 15.54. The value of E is 2434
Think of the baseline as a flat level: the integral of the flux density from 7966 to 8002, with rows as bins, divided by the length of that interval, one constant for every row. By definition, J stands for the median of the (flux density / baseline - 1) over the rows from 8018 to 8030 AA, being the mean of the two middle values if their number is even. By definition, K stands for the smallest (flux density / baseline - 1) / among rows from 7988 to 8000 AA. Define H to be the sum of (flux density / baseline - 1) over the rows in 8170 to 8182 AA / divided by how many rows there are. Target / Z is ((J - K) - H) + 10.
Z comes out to 10.0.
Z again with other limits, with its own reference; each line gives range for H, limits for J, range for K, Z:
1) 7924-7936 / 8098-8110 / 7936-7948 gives 10.2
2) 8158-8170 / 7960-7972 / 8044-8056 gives 9.9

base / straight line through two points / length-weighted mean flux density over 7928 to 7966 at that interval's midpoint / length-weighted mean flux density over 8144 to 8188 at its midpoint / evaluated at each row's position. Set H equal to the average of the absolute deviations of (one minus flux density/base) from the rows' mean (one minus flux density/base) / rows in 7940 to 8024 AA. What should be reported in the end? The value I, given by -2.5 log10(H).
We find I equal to 2.8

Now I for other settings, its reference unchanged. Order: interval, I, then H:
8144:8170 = 3.8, 0.029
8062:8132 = 3.8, 0.030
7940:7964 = 2.8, 0.078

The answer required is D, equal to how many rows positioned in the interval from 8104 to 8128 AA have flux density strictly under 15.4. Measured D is 4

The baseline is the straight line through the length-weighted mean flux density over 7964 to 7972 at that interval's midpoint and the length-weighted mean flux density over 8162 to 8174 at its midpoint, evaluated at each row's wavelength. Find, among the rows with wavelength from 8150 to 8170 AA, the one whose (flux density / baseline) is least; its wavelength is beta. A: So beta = 8151.0 AA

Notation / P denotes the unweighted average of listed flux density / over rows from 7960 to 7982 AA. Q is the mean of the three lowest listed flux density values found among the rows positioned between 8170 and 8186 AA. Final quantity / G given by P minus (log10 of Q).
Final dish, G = 13.1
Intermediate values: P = 14.3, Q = 15.8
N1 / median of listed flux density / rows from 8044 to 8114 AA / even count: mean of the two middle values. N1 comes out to 15.2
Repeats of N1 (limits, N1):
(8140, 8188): 15.9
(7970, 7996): 14.9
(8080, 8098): 15.0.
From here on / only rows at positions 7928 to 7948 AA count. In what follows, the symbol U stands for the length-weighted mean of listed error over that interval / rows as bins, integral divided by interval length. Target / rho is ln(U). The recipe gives 0.1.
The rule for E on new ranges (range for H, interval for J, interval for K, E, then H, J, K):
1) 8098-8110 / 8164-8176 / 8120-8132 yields 2624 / 17.19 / 0.73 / 15.9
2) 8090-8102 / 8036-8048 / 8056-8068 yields 2451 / 15.62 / 0.41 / 16.55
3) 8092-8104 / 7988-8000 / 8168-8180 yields 2681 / 17.19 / 0.65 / 17.29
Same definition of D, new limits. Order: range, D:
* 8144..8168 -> 1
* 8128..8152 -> 2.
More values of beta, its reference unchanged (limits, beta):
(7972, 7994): 7980.0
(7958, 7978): 7965.0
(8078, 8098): 8091.0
